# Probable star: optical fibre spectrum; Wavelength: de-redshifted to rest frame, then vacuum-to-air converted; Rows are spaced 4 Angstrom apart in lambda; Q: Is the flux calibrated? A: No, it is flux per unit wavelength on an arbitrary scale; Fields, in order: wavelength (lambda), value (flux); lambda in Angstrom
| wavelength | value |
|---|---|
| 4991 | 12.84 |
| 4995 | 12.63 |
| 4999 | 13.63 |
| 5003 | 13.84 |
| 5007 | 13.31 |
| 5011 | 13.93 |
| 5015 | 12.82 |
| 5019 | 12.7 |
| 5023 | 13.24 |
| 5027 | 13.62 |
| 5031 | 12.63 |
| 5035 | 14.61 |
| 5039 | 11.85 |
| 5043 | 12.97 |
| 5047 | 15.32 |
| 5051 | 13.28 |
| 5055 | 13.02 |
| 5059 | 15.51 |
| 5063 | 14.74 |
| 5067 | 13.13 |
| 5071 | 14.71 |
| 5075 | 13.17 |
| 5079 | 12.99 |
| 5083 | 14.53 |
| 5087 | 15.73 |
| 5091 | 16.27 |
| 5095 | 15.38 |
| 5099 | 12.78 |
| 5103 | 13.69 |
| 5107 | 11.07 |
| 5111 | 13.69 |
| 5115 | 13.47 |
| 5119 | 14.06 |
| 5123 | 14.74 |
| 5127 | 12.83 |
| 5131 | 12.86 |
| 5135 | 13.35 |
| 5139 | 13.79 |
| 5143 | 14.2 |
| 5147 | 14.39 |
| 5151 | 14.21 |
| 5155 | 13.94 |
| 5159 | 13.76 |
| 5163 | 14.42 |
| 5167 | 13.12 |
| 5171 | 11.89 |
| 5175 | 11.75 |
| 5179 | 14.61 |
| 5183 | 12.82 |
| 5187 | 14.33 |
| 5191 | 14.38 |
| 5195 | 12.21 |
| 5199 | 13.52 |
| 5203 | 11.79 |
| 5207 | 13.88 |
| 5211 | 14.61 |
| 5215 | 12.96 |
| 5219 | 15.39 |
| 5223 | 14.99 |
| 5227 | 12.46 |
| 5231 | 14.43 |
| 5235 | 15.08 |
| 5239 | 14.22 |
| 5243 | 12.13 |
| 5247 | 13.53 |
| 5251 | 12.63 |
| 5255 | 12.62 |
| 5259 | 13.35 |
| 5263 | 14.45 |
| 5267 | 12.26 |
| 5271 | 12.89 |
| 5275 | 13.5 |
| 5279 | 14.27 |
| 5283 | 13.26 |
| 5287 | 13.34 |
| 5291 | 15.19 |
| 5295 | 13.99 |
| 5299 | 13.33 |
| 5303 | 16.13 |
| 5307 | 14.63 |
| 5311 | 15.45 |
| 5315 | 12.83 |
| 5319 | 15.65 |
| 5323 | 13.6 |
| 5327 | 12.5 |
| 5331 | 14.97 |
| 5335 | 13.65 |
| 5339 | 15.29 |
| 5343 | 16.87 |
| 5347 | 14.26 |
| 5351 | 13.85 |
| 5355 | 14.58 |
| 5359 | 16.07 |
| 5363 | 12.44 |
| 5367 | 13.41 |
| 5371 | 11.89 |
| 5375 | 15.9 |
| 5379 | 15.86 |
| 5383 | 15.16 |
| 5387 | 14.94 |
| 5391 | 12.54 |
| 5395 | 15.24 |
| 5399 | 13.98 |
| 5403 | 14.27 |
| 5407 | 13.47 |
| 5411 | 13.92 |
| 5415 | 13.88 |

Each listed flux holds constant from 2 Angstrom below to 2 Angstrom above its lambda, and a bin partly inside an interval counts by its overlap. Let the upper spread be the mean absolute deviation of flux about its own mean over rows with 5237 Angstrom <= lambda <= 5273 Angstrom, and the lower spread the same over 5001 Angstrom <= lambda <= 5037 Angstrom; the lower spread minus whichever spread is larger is -0.16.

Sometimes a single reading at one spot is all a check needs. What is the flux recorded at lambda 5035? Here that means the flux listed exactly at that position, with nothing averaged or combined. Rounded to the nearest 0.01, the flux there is 14.61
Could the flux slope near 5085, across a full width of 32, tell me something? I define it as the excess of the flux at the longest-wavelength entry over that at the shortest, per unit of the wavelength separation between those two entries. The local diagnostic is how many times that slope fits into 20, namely -290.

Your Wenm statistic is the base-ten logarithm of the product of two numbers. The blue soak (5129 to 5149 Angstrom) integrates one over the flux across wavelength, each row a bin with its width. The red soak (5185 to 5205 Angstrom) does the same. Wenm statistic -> 0.346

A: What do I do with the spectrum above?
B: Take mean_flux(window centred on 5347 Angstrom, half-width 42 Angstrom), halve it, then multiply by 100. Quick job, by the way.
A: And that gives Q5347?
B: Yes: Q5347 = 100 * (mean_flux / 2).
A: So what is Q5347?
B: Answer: 723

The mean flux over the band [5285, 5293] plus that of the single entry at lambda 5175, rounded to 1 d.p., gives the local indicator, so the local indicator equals 26.0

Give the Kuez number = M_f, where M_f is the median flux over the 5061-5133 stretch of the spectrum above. 13.7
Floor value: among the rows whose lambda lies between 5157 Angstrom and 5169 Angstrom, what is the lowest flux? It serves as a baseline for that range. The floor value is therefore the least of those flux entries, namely 13.12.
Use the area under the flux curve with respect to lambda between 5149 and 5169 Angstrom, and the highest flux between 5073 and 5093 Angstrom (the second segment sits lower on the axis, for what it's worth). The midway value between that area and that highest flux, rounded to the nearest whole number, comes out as 147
